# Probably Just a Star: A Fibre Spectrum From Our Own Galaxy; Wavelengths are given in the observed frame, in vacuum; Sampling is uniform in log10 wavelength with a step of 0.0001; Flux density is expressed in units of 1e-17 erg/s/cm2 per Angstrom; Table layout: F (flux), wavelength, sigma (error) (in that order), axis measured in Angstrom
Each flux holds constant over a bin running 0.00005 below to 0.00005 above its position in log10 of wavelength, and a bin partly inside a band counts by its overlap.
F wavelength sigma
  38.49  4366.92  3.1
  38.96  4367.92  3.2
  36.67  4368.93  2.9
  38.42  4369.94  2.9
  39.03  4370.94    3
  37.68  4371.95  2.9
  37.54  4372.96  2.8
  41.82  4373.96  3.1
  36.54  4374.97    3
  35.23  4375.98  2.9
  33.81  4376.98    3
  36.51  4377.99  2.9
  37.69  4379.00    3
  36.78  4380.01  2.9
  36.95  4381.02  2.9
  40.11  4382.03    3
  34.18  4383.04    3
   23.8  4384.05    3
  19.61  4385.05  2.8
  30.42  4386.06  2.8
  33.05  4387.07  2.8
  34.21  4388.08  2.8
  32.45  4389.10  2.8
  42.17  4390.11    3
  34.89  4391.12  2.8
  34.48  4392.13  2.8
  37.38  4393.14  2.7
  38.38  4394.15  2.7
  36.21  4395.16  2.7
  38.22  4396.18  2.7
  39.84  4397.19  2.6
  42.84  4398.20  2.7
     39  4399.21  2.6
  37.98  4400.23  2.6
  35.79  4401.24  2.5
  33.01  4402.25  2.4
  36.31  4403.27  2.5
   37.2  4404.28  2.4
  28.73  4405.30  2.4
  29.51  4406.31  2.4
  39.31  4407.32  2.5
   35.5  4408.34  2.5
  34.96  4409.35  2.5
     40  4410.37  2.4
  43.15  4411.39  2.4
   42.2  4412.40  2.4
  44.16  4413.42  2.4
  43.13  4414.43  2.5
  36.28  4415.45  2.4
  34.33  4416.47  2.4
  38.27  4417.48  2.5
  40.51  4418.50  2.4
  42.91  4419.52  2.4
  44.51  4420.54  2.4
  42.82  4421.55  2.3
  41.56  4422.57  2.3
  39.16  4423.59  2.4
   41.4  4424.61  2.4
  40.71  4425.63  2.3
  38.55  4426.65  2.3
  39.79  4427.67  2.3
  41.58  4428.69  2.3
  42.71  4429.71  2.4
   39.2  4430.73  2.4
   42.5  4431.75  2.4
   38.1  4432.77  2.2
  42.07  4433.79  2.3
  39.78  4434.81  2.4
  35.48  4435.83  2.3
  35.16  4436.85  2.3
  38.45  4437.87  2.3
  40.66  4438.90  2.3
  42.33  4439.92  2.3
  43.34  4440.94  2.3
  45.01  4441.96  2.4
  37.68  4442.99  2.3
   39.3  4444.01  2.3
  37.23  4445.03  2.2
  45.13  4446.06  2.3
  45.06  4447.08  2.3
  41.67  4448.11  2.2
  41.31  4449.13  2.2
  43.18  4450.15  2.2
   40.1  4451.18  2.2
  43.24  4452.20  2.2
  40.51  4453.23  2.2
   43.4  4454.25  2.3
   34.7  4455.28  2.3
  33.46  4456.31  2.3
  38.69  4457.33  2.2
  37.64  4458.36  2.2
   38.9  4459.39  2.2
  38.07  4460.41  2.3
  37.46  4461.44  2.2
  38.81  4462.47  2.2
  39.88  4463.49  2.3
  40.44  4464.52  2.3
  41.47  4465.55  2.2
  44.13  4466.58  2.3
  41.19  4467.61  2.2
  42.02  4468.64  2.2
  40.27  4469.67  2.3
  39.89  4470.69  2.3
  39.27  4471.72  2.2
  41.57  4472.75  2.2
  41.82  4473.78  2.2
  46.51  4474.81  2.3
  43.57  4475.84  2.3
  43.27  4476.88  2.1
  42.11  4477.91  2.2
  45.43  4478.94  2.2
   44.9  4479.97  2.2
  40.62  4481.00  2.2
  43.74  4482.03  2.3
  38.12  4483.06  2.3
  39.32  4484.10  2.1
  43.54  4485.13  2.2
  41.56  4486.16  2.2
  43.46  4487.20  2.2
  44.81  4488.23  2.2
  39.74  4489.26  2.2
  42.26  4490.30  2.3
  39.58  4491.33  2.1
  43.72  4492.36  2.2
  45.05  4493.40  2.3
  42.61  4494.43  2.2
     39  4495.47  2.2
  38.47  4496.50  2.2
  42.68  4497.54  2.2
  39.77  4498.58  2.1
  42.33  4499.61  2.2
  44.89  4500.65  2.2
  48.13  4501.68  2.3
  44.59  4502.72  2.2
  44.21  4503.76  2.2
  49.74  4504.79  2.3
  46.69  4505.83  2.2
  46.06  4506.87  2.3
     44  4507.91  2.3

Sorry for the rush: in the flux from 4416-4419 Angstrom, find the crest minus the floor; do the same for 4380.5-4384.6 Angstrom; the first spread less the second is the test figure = -10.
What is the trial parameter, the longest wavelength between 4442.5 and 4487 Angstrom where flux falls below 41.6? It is 4486.16 Angstrom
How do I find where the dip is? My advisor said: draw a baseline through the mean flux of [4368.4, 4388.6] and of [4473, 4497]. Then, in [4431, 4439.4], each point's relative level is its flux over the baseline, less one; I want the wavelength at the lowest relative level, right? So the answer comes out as 4436.85 Angstrom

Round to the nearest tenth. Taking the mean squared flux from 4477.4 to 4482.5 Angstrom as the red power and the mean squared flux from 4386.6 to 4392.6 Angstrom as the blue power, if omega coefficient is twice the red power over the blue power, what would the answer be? 3.0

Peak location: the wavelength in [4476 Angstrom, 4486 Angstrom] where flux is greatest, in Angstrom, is 4478.94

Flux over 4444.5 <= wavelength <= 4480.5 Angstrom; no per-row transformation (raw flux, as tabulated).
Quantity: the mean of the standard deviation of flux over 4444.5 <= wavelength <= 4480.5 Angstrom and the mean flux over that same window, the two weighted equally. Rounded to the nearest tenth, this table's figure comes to 22.0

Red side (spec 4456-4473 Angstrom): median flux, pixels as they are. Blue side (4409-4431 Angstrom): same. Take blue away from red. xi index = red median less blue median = -1.2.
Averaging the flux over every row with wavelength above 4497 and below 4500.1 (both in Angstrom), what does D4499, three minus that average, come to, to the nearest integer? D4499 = -39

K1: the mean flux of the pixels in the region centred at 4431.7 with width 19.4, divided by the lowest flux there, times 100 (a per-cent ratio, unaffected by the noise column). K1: 114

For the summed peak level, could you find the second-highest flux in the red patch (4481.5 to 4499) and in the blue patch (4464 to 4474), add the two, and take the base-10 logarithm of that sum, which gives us 1.939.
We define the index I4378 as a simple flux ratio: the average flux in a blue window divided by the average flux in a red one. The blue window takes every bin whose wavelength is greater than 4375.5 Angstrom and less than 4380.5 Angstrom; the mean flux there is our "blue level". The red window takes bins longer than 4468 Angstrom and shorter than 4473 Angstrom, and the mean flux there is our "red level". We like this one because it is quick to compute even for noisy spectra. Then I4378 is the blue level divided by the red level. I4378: 0.89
